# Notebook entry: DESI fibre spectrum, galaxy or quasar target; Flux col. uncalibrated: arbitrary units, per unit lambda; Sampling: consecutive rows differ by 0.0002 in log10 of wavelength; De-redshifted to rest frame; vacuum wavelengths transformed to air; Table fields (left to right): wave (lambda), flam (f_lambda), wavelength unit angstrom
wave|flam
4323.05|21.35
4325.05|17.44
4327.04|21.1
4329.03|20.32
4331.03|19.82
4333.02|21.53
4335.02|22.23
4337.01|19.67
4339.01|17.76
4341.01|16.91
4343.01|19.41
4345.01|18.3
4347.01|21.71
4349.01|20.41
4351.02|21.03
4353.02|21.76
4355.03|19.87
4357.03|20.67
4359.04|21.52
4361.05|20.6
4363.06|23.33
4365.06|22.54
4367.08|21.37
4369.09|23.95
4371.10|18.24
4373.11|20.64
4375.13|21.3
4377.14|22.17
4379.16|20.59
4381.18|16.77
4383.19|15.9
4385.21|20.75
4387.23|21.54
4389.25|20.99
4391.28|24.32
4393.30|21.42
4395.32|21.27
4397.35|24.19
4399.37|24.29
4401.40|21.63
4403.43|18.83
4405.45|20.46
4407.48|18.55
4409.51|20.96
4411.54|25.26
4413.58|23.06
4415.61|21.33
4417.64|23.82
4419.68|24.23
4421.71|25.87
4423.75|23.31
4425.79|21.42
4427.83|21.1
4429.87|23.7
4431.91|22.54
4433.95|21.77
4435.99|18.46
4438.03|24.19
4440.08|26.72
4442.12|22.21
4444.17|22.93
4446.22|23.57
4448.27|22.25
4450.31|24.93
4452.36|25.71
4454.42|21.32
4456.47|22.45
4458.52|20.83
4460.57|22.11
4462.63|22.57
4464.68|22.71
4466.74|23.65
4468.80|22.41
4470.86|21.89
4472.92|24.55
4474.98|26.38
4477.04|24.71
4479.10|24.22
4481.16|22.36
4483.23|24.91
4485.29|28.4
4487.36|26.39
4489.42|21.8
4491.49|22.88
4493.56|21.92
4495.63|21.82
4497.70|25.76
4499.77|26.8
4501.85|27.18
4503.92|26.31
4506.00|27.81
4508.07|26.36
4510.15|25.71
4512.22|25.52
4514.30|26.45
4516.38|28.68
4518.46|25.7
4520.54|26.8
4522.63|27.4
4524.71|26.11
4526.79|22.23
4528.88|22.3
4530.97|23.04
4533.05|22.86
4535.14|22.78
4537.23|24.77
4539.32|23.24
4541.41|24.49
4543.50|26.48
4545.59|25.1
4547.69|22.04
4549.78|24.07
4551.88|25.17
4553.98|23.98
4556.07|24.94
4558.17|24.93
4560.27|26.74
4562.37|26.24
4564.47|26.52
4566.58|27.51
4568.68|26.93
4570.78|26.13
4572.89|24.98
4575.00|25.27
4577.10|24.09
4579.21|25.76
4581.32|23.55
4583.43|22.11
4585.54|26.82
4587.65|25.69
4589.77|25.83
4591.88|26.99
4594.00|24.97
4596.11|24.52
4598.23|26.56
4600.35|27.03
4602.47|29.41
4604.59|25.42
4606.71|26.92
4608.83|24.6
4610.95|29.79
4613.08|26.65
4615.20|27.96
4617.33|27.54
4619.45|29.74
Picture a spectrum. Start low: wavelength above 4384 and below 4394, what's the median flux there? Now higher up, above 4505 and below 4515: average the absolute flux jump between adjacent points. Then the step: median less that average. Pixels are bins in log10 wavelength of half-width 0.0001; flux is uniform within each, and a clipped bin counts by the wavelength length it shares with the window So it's 20.6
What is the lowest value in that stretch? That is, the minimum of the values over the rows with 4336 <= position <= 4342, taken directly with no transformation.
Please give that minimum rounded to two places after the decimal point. 16.91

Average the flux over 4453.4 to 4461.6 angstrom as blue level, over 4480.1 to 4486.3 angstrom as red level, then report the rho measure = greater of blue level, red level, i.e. 25.2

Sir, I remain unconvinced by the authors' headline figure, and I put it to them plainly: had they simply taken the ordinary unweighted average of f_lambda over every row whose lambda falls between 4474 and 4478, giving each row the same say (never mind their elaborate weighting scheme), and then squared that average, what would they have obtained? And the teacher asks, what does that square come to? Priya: 653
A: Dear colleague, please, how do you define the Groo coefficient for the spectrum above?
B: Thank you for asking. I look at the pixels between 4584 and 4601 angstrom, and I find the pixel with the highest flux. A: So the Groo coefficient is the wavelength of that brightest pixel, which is 4600.35 angstrom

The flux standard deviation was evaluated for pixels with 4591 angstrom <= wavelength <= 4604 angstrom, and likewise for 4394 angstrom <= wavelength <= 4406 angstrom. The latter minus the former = 0.4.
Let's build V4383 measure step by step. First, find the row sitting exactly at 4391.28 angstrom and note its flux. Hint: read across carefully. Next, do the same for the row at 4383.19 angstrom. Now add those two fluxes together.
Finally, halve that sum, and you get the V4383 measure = 20.1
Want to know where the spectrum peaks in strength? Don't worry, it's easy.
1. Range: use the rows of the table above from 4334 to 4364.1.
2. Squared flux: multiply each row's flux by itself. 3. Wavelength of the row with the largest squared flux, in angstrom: 4363.06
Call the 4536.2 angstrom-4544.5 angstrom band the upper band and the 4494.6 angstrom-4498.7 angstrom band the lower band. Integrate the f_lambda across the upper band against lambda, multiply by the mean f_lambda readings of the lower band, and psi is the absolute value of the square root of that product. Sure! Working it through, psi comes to 70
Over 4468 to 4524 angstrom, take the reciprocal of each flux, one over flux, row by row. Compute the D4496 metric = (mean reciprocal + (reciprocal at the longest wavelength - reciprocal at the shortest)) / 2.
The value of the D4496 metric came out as 0.016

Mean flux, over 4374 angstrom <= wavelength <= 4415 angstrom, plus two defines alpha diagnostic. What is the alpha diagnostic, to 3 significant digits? 23.2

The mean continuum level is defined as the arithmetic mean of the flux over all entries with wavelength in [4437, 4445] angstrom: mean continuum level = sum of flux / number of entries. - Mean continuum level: 24.0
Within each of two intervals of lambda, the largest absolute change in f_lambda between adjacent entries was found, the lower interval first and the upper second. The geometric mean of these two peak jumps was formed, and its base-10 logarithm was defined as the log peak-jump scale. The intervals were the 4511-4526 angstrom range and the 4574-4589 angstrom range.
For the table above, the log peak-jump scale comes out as 0.57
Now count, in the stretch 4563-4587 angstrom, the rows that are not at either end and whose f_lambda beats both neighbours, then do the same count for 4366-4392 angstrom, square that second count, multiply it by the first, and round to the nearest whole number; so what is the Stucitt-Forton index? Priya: 27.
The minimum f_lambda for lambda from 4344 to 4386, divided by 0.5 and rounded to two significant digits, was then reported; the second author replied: 32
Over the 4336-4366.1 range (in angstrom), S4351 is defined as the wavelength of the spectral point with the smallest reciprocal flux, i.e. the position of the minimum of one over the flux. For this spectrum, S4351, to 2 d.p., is 4363.06 angstrom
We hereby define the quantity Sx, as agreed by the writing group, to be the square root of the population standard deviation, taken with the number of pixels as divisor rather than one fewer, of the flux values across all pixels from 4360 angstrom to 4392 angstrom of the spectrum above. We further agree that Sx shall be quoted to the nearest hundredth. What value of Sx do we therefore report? 1.50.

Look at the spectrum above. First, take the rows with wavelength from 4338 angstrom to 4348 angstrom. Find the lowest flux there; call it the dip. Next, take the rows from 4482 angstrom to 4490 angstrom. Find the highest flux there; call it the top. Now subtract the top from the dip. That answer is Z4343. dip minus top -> -11.5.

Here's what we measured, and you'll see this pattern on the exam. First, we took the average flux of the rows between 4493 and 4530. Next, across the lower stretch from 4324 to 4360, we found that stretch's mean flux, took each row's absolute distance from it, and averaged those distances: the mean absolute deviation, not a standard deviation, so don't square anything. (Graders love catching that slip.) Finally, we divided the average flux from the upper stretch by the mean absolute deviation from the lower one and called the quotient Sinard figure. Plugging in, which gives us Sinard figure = 20.1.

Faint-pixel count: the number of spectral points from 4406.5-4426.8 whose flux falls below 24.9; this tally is 8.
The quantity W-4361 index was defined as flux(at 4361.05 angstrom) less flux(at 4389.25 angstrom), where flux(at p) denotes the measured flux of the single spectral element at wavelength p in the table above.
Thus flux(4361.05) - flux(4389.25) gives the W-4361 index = -0.4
